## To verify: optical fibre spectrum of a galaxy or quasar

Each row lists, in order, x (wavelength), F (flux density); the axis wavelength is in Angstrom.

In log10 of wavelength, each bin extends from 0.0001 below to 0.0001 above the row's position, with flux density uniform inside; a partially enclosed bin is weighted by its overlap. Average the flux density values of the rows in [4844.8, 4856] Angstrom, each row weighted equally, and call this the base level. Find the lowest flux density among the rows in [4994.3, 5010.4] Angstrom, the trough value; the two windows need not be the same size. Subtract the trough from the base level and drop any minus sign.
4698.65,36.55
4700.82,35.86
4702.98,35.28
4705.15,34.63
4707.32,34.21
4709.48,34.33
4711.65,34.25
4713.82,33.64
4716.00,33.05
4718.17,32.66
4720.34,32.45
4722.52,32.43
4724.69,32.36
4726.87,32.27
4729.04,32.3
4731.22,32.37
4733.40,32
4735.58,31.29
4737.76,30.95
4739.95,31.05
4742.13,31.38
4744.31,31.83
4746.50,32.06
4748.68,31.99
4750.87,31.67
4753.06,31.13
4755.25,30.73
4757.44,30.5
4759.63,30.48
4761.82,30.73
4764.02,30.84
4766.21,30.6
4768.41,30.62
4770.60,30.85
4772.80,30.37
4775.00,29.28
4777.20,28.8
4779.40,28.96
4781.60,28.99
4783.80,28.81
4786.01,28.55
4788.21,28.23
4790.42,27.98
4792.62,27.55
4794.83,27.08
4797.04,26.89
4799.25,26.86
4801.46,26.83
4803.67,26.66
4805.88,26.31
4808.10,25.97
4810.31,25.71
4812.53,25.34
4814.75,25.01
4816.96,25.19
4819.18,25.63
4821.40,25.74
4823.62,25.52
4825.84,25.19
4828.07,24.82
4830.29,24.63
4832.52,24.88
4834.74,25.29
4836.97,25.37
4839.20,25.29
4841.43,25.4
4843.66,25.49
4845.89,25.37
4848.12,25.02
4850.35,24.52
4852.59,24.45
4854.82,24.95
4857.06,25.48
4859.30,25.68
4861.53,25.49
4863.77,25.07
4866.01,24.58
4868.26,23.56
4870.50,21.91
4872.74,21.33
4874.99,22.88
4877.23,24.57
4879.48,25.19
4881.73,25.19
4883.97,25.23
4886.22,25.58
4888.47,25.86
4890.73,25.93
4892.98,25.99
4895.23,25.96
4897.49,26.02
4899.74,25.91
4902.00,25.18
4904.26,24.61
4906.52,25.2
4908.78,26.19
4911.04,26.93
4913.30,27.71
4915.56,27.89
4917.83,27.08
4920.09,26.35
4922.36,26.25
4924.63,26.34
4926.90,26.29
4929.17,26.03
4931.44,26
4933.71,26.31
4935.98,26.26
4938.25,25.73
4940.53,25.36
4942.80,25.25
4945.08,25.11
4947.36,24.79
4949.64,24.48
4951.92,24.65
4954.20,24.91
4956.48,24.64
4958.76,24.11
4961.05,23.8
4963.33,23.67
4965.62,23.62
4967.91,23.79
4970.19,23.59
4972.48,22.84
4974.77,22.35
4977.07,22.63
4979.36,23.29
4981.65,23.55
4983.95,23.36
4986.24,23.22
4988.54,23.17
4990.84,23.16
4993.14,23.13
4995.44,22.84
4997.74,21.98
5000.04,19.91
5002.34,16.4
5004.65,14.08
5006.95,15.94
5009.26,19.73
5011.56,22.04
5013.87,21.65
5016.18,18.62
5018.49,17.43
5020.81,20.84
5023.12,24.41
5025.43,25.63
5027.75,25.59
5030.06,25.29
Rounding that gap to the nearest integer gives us 11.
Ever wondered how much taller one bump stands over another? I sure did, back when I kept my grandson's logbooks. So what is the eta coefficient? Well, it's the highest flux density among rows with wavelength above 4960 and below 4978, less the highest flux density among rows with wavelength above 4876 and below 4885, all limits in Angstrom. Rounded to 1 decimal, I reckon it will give -1.4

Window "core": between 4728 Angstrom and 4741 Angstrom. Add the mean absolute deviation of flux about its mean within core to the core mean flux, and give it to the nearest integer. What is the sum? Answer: 32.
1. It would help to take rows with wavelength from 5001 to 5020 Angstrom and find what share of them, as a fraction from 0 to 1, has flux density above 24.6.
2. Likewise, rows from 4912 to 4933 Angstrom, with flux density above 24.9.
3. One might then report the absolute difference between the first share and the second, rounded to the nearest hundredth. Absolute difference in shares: 1.00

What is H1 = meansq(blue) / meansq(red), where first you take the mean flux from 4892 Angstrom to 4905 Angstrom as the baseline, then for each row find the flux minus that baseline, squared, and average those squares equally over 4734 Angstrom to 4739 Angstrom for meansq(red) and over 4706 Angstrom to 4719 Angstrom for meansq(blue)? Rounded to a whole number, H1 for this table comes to 2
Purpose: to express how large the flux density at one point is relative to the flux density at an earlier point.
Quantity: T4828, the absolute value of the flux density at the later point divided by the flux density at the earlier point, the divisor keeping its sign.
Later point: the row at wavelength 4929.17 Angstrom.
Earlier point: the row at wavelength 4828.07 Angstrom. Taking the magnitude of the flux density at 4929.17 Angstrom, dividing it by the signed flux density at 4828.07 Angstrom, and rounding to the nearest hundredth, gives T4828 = 1.05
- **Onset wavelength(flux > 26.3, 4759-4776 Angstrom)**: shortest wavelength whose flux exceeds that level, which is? 4759.63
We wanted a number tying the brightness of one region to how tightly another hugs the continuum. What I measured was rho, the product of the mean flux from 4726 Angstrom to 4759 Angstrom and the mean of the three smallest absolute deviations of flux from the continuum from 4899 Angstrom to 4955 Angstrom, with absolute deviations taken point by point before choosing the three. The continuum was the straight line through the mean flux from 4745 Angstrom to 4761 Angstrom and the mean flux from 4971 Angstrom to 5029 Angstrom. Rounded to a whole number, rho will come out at 7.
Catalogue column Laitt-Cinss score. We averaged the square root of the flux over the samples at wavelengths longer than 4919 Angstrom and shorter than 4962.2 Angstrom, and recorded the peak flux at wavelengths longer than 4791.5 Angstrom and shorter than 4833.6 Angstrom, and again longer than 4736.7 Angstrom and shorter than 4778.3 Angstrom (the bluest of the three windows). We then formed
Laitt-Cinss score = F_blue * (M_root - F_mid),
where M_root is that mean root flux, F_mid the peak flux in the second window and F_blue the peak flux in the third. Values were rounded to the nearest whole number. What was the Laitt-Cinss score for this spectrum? -722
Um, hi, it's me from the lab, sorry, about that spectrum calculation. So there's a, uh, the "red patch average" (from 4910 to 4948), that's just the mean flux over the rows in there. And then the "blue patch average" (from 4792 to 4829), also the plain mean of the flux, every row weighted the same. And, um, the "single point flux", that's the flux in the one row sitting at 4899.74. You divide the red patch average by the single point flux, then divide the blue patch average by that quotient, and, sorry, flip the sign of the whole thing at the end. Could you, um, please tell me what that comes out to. -26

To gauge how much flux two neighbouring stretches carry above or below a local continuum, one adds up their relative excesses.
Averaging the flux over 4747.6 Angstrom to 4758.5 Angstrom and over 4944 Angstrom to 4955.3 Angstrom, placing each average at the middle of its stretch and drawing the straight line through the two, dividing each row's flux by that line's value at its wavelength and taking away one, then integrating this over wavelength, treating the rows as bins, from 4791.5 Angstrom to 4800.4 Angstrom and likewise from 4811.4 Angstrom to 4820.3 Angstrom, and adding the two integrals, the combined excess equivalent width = -1.98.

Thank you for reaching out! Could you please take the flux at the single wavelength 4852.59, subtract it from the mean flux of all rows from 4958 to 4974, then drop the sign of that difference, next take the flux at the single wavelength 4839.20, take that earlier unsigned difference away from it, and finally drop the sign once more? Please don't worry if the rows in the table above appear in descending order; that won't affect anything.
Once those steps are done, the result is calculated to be 24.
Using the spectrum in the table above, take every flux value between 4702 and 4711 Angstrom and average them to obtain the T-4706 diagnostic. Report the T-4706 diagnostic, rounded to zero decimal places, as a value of 35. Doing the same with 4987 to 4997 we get 23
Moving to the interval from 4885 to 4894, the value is 26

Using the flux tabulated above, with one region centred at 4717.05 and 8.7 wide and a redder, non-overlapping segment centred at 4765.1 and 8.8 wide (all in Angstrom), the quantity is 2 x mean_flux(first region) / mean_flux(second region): 2.1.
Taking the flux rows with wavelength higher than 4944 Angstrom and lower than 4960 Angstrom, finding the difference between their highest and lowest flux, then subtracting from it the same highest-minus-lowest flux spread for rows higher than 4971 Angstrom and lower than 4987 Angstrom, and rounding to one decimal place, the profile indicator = -0.2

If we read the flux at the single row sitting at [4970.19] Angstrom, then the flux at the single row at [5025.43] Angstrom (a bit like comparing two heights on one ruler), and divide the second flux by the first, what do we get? 1.09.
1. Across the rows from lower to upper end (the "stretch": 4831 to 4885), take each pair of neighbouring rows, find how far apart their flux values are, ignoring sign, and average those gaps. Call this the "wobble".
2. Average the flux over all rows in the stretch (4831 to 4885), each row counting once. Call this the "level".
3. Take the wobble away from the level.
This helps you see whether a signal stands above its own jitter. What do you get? 24.2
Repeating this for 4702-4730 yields 33.1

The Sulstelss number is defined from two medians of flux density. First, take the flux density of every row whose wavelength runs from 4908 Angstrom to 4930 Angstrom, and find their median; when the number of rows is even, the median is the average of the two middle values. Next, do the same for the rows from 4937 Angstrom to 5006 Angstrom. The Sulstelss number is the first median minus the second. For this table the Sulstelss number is 3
